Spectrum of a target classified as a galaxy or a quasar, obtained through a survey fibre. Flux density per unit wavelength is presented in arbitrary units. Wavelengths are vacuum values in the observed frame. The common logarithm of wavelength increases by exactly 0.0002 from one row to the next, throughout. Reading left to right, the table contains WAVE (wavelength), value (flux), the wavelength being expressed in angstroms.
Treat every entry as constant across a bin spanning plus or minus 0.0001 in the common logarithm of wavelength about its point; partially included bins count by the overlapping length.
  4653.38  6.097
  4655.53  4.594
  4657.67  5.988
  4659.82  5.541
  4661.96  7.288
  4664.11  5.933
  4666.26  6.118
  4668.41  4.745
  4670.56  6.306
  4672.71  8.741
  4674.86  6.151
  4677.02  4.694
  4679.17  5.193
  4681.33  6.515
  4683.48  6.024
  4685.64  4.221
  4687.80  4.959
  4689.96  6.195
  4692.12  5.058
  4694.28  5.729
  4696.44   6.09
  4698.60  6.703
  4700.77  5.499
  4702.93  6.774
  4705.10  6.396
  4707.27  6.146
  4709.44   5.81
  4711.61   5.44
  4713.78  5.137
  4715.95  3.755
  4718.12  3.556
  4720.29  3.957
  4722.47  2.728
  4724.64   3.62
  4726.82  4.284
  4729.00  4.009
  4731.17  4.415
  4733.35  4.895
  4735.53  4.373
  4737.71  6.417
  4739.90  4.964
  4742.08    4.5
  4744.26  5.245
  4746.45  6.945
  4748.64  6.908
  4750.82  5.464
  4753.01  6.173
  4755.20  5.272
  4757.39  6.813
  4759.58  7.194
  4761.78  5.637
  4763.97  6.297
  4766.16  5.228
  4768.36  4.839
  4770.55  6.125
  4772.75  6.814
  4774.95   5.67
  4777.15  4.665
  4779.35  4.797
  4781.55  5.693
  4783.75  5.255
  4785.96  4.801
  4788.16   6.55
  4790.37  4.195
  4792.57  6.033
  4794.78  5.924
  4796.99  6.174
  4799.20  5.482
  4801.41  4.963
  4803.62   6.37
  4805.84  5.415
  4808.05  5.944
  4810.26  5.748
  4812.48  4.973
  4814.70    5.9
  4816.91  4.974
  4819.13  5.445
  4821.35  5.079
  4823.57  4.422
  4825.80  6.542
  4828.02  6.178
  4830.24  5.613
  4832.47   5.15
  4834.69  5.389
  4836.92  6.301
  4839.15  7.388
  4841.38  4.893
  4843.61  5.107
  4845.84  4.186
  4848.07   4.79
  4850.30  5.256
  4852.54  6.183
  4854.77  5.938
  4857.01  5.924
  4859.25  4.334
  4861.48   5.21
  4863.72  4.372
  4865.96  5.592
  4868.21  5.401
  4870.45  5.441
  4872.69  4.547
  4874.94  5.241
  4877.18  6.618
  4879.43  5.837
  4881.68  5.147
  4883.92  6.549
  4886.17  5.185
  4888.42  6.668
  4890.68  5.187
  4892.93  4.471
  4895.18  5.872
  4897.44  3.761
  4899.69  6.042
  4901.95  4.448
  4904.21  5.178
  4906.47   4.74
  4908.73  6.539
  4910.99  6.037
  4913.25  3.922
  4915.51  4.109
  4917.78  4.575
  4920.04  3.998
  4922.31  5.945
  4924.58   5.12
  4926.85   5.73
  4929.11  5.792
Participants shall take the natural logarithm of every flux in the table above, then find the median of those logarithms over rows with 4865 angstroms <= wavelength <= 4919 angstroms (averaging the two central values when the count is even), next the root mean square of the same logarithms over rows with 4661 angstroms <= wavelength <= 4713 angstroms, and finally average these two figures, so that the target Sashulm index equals 1.71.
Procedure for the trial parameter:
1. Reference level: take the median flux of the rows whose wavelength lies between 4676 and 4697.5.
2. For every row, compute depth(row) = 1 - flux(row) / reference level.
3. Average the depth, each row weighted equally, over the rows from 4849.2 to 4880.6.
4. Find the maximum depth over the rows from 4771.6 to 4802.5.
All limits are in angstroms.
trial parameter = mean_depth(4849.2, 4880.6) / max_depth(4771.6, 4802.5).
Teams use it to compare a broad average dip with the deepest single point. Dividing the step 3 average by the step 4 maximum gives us 0.03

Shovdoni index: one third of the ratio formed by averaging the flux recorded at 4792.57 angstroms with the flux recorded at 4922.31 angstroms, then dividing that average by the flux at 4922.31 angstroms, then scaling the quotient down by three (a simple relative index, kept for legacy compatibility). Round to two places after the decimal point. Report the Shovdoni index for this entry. 0.34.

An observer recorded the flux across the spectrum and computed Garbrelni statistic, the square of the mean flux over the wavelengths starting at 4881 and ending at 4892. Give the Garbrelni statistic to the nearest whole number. 33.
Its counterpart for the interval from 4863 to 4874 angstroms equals 26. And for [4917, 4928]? 26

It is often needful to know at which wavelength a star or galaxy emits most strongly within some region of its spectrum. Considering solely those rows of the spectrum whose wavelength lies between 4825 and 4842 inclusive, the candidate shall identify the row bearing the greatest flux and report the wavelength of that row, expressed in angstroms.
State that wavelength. 4839.15 angstroms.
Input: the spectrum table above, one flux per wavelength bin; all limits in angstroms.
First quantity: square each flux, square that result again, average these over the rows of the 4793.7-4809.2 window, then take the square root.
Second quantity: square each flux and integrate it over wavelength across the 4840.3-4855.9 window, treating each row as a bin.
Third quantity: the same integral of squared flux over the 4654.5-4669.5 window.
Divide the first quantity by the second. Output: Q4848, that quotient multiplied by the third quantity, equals 39.9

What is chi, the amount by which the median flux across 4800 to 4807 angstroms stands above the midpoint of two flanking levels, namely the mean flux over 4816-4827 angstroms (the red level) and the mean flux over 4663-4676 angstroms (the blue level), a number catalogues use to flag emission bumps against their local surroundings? -0.40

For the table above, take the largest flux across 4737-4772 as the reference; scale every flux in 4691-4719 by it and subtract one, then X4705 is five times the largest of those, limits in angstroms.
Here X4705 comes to -0.29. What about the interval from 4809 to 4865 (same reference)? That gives 0.13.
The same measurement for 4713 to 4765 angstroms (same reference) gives 0.00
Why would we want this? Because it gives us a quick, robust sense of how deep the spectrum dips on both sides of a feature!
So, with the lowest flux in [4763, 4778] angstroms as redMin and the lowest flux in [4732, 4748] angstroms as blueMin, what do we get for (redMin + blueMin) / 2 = 4.5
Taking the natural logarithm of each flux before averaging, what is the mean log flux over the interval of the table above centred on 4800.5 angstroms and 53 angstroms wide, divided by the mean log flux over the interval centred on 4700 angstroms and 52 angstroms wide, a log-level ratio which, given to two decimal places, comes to 1.03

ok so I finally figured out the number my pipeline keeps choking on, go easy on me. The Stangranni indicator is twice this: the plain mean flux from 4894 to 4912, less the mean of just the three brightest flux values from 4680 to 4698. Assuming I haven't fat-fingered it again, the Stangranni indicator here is -1.9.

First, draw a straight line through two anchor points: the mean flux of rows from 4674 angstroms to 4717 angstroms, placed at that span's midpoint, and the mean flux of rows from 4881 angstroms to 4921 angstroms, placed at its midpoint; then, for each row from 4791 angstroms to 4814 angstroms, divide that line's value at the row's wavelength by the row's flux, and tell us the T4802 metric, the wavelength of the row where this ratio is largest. 4801.41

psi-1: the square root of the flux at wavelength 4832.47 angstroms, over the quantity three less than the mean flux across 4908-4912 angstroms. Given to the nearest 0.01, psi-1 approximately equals 0.69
